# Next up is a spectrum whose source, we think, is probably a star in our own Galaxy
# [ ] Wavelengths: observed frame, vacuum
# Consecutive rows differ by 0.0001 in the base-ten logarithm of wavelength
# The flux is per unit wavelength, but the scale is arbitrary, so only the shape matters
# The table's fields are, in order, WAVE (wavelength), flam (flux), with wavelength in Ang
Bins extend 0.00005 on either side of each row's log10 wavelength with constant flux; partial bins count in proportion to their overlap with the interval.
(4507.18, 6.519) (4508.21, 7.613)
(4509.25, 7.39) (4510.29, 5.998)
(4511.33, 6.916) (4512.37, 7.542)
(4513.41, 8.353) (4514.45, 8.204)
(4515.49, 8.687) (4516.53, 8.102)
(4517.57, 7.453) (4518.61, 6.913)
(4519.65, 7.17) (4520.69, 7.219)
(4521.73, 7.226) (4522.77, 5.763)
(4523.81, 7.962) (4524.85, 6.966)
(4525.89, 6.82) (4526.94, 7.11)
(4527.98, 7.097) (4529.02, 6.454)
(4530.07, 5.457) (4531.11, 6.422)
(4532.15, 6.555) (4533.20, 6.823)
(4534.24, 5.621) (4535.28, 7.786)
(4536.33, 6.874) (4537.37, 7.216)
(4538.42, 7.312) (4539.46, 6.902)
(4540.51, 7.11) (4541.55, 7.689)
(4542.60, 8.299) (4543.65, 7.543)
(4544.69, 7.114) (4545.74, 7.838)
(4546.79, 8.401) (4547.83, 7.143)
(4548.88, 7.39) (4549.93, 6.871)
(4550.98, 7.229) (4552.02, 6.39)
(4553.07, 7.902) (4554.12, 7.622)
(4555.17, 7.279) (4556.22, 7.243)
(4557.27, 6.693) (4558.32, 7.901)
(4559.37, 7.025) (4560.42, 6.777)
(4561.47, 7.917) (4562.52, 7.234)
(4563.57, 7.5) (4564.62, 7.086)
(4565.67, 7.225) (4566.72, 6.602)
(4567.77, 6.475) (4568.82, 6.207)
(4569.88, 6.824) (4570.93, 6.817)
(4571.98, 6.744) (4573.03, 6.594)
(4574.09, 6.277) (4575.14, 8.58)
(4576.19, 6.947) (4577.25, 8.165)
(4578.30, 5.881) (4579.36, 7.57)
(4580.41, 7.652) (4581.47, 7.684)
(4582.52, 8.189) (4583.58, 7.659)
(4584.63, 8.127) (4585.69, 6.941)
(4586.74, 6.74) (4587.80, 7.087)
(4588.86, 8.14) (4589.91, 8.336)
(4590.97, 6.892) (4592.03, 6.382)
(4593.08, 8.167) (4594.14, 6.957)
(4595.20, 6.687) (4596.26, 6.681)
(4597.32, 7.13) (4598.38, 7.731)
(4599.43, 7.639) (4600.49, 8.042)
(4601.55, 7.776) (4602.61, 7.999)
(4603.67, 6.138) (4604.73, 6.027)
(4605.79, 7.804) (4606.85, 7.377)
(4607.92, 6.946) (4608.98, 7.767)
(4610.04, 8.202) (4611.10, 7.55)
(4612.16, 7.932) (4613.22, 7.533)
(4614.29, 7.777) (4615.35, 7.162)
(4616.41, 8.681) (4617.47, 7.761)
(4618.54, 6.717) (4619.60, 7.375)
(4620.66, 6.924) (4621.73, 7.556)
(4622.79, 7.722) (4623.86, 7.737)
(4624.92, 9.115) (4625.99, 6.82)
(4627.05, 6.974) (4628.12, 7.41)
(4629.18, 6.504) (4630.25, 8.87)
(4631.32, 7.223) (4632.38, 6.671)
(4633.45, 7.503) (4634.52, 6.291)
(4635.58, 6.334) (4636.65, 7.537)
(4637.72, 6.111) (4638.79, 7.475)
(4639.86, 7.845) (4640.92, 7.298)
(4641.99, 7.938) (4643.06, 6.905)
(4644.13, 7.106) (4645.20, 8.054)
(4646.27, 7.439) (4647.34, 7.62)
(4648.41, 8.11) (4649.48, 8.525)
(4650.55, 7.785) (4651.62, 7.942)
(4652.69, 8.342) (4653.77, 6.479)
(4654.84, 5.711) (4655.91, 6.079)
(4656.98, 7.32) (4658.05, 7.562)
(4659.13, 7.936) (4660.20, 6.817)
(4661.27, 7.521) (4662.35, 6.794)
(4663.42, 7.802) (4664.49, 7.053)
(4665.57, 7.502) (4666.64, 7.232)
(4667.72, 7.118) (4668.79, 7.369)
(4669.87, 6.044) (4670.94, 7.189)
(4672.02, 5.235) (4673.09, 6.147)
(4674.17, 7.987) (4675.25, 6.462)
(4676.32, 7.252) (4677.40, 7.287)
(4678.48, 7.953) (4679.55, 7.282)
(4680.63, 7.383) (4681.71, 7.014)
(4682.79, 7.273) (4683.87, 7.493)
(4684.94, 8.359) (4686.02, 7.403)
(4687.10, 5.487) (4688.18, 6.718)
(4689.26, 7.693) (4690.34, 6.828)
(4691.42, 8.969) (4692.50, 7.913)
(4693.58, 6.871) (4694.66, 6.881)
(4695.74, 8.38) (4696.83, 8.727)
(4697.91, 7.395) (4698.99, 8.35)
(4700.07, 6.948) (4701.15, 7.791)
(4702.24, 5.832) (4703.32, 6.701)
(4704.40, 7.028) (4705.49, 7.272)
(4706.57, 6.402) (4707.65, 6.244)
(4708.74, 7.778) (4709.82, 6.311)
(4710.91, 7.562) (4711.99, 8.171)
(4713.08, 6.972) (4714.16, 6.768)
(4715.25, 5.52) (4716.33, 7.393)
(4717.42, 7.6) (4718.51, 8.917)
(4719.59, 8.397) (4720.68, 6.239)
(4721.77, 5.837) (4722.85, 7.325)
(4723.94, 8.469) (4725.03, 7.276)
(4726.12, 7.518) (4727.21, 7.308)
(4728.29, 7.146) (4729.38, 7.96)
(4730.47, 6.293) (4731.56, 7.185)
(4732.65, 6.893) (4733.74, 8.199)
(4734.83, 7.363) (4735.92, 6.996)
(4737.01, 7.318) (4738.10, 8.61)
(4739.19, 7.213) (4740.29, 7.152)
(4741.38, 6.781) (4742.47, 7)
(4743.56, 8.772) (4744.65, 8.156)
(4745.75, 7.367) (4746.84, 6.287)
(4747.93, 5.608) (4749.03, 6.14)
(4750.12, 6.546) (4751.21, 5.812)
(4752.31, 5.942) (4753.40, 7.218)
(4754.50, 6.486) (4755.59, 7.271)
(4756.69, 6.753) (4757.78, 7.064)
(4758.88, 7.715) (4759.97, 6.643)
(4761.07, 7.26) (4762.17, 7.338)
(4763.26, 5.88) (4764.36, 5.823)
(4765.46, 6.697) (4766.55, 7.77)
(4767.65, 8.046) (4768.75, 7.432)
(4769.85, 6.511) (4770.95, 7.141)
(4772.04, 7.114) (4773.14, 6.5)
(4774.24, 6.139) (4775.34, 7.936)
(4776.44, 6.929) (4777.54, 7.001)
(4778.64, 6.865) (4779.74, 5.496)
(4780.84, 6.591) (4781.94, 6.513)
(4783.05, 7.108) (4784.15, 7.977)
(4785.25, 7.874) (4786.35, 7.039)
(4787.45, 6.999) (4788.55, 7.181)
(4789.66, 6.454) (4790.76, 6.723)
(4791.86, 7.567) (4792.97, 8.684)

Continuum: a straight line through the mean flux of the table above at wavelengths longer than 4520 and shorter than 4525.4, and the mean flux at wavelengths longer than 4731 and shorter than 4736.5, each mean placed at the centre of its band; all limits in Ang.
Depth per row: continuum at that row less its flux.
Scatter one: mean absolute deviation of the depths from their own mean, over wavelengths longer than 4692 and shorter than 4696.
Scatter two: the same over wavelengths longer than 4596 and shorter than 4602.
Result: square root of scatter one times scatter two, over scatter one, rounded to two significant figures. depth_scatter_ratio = 0.79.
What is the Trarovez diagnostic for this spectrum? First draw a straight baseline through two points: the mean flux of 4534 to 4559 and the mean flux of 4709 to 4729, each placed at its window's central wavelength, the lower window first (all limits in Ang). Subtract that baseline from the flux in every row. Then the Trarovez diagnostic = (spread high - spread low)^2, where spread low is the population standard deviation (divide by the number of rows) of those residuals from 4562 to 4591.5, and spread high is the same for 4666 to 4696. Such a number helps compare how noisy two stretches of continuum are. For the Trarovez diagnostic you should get 0.014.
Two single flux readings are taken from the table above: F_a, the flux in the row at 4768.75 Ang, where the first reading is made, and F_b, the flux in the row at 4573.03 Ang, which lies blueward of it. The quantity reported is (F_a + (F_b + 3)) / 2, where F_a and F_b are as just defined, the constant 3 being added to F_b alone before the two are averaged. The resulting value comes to 8.5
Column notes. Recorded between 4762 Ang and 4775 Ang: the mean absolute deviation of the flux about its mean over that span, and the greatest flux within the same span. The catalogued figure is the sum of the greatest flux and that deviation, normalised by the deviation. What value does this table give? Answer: 14.2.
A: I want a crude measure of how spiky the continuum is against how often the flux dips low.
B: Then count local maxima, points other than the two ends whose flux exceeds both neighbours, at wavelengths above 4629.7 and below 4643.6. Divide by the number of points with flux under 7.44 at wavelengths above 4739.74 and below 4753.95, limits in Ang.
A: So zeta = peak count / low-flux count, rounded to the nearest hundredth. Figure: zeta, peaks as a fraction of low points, 0.36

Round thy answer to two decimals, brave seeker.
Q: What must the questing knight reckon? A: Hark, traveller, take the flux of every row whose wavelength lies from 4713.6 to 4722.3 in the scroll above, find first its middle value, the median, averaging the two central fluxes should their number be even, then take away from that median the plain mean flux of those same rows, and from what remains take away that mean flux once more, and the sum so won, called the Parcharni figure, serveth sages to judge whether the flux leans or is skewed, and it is -7.09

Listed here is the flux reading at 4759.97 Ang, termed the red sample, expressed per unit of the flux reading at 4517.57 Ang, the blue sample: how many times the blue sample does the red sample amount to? 0.89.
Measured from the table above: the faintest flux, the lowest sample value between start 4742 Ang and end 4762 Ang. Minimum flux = 5.608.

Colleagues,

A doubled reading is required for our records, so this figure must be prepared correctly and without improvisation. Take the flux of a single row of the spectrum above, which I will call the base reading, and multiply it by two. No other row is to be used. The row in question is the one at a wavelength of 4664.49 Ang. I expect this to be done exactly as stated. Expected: 14.1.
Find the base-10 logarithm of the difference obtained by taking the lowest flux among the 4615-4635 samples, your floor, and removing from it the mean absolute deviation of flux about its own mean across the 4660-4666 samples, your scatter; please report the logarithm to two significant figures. 0.77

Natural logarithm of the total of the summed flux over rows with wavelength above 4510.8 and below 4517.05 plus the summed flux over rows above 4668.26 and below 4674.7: 4.47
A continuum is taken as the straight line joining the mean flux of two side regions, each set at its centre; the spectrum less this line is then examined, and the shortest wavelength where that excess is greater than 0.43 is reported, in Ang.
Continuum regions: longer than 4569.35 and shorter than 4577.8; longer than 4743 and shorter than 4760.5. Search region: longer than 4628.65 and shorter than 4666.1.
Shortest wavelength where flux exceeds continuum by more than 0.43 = 4630.25 Ang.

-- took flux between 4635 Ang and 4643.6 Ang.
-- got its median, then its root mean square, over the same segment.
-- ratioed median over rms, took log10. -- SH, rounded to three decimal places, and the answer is 0.011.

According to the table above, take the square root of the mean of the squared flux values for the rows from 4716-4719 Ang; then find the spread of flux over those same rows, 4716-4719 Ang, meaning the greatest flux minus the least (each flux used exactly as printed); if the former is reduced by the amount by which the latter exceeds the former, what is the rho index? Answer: 14.5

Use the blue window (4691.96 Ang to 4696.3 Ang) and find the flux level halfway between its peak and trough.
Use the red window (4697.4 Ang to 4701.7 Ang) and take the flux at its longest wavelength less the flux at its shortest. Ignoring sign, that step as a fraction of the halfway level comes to 0.05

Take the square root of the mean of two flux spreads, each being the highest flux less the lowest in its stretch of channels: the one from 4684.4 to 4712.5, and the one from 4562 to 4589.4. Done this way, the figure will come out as 1.76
